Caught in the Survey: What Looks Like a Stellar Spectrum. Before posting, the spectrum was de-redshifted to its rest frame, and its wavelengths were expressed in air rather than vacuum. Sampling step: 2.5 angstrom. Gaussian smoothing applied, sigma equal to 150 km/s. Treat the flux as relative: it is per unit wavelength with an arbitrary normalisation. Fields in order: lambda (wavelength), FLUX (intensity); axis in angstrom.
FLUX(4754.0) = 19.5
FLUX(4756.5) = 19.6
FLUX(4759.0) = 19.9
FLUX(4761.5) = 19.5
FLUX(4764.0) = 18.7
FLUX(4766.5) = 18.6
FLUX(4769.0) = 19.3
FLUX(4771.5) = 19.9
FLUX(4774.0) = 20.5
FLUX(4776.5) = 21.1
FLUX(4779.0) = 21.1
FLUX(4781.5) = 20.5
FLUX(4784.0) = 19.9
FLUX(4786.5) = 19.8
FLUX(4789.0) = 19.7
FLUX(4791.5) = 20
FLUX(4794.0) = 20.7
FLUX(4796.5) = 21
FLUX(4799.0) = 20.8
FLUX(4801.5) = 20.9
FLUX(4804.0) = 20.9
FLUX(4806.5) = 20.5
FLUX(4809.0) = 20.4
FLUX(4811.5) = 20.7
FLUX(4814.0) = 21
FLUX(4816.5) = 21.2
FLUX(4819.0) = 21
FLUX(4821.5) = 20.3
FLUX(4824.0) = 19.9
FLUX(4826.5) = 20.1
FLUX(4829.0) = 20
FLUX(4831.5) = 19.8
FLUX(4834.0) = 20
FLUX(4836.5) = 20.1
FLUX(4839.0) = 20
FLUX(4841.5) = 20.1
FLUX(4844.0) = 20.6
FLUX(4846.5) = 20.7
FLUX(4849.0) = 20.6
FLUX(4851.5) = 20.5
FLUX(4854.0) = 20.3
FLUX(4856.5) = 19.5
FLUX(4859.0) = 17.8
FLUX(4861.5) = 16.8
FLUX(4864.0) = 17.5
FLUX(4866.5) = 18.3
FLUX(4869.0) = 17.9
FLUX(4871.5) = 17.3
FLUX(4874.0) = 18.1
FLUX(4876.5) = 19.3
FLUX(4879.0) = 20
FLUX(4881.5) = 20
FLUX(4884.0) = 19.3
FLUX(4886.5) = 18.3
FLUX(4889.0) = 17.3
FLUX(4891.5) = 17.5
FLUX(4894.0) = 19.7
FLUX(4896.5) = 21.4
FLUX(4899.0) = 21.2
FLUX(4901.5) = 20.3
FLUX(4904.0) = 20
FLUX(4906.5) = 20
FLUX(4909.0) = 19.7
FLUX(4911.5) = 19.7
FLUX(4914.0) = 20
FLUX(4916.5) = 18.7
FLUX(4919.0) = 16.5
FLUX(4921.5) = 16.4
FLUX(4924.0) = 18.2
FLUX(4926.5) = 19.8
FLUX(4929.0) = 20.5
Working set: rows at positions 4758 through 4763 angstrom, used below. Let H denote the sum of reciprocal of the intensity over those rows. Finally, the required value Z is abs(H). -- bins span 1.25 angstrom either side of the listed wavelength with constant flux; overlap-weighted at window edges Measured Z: 0.102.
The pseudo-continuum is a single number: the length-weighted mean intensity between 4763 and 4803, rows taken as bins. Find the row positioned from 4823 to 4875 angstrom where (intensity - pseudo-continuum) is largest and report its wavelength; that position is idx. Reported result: 4846.5 angstrom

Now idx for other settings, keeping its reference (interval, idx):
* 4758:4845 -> 4816.5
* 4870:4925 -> 4896.5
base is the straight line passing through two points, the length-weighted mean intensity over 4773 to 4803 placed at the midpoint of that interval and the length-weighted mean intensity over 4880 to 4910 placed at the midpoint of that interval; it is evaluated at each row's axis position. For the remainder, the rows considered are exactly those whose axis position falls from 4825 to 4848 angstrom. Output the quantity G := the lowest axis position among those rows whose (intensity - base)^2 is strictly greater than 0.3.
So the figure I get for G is 4844.0 angstrom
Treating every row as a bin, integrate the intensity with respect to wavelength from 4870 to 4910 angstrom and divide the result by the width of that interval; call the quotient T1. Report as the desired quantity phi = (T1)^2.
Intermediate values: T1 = 19.3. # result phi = 374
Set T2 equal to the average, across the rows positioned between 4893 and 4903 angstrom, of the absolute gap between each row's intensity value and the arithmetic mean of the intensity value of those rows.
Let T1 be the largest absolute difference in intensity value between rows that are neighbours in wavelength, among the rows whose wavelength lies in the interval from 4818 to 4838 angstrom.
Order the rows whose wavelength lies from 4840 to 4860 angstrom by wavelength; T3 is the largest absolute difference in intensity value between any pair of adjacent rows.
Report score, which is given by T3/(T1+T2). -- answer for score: 1.26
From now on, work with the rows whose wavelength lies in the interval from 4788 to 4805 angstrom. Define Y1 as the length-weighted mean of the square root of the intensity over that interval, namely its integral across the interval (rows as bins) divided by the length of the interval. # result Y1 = 4.54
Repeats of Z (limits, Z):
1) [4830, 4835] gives 0.101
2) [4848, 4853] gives 0.097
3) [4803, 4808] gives 0.097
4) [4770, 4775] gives 0.099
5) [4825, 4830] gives 0.100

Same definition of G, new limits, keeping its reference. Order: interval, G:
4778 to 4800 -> 4784.0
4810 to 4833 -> 4814.0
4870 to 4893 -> 4871.5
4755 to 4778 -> 4756.5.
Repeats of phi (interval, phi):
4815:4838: 411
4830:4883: 372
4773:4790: 415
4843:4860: 401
